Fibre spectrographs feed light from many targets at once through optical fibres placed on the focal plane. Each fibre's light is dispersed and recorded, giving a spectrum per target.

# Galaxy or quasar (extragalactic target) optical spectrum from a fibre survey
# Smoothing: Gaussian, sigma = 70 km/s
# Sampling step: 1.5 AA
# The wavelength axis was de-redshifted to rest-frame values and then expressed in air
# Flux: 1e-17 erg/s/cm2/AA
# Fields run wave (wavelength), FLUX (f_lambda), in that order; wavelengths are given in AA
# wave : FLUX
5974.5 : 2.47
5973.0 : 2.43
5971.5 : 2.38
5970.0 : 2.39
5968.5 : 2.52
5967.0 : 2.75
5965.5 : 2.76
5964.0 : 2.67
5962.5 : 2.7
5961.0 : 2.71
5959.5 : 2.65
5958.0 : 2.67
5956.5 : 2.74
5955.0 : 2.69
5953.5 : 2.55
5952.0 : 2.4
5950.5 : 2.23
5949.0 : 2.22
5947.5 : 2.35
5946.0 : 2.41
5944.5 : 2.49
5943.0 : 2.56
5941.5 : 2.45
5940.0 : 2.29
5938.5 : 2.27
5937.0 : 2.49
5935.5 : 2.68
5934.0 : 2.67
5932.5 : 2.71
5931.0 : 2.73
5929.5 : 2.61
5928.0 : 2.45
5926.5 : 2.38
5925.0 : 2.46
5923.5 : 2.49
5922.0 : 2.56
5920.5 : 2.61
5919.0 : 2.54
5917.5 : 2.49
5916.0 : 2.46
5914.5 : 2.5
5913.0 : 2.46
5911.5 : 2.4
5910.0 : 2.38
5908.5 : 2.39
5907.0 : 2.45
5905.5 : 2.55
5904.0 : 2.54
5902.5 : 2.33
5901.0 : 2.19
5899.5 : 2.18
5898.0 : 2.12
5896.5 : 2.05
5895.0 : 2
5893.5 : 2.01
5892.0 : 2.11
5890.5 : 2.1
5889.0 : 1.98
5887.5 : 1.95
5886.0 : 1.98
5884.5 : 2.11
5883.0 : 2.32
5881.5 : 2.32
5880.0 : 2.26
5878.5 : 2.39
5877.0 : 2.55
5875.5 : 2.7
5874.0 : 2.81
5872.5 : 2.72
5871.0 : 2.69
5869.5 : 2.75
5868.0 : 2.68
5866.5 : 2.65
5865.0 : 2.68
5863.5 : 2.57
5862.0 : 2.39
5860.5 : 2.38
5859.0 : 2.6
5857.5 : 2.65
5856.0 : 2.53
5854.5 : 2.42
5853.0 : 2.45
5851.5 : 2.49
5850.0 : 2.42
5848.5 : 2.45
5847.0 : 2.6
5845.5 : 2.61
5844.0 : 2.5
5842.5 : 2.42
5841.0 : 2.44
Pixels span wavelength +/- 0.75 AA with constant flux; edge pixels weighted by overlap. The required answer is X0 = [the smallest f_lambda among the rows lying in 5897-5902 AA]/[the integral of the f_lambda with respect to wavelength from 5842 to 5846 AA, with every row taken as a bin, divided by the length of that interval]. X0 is 0.84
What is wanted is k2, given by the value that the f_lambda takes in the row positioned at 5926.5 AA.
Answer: 2.38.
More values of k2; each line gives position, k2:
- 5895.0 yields 2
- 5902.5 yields 2.33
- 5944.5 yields 2.49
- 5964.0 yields 2.67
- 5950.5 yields 2.23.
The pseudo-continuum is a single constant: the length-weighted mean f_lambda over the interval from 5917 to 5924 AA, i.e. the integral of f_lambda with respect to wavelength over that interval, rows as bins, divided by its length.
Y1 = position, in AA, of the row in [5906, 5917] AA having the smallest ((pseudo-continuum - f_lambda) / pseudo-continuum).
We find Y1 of 5914.5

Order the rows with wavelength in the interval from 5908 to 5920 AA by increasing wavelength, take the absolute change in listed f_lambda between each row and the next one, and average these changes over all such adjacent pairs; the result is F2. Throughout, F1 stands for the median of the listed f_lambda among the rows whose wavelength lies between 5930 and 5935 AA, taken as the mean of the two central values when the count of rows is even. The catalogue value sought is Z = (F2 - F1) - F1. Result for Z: -5.4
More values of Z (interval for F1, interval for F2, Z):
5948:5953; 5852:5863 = -4.4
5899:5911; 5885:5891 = -4.7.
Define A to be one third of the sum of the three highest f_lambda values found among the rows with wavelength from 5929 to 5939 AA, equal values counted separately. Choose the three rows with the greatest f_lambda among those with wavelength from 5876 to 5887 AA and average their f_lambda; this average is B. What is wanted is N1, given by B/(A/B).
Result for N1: 2.2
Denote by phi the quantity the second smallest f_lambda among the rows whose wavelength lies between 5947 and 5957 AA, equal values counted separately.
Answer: 2.23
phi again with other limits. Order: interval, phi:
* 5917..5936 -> 2.45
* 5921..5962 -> 2.23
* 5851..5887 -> 2.11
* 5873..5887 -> 2.11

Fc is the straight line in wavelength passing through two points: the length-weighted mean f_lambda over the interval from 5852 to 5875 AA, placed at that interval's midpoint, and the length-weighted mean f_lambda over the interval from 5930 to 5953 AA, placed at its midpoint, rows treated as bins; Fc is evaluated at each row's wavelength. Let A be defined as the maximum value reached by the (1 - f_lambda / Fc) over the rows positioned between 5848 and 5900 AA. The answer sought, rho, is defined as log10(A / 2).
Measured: -0.9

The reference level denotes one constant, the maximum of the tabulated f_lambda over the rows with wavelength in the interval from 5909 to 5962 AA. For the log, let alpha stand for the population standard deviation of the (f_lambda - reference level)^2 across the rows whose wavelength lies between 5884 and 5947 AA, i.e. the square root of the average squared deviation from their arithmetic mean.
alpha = 0.19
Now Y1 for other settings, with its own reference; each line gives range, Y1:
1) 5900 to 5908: 5905.5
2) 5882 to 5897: 5883.0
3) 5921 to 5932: 5931.0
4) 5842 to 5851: 5845.5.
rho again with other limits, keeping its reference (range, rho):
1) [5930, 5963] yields -1.3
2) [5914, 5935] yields -1.7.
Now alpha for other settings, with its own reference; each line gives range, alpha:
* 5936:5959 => 0.09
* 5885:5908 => 0.20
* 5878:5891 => 0.19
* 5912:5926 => 0.02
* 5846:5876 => 0.04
